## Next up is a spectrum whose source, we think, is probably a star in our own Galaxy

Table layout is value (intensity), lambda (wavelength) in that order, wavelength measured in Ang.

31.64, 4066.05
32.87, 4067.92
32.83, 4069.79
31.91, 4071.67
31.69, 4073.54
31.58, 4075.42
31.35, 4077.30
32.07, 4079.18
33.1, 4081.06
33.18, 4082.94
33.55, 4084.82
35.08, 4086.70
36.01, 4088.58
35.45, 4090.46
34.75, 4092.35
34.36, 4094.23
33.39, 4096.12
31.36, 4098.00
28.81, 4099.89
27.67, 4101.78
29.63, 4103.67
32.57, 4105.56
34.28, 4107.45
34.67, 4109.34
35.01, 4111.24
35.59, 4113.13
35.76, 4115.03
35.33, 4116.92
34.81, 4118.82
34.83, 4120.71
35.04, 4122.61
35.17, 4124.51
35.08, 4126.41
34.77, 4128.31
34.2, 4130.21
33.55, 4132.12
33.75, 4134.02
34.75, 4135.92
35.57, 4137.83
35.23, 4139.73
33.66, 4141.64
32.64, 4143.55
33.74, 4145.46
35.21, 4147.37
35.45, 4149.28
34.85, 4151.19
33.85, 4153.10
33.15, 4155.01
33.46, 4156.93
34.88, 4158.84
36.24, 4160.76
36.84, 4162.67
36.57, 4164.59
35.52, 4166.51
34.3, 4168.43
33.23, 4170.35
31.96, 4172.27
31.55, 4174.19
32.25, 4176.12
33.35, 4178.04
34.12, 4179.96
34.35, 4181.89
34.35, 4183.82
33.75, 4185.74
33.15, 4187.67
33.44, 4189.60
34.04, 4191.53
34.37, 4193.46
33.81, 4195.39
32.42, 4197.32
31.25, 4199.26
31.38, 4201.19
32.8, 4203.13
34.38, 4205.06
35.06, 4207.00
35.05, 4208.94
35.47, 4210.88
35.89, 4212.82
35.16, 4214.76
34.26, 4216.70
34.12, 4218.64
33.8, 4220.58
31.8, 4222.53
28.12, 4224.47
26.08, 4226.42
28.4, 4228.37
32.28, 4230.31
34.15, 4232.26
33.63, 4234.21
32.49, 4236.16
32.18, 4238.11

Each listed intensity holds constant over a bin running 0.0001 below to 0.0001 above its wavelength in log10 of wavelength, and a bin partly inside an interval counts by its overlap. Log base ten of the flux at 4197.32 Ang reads 1.51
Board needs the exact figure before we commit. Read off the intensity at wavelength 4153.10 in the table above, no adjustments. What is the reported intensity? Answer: 33.85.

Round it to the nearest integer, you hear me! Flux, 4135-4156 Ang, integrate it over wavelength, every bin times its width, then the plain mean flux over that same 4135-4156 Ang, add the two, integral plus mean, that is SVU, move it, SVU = 756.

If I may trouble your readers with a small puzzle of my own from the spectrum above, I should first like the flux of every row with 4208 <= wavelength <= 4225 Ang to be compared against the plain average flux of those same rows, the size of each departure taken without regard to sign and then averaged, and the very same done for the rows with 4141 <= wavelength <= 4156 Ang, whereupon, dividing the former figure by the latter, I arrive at 2.0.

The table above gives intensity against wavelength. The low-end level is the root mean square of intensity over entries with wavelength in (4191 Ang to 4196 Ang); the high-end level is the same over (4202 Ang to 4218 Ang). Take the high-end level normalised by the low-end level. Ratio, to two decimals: 1.02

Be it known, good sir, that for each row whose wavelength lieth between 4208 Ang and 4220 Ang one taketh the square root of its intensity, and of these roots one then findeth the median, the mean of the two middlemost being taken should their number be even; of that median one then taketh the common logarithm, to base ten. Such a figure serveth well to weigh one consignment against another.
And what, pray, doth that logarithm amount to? 0.773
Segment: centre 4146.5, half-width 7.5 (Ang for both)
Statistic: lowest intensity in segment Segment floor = 32.64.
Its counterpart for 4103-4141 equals 29.63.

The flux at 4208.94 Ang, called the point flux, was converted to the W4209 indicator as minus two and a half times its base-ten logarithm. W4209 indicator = -3.86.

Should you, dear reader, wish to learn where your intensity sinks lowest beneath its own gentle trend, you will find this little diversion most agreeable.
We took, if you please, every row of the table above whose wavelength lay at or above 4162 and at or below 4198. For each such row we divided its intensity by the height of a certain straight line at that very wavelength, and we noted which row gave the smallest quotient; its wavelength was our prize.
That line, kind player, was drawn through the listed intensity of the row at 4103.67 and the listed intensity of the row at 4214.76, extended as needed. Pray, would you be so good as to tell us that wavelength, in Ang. 4197.32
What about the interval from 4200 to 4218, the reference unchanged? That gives 4201.19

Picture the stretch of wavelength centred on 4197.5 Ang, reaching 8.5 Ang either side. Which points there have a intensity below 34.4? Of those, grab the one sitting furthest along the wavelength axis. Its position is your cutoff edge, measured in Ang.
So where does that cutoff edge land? 4205.06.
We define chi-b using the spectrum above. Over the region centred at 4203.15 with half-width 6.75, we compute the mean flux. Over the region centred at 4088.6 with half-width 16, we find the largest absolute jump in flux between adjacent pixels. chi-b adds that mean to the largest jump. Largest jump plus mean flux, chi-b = 35.7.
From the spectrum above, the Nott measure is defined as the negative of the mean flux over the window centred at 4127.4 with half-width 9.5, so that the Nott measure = -34.6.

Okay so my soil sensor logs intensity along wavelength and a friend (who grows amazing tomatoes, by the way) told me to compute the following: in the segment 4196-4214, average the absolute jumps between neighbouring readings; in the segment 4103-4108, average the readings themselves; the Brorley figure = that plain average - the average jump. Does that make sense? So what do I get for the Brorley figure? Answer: 31.4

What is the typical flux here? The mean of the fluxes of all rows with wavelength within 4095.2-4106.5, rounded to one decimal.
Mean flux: 30.6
